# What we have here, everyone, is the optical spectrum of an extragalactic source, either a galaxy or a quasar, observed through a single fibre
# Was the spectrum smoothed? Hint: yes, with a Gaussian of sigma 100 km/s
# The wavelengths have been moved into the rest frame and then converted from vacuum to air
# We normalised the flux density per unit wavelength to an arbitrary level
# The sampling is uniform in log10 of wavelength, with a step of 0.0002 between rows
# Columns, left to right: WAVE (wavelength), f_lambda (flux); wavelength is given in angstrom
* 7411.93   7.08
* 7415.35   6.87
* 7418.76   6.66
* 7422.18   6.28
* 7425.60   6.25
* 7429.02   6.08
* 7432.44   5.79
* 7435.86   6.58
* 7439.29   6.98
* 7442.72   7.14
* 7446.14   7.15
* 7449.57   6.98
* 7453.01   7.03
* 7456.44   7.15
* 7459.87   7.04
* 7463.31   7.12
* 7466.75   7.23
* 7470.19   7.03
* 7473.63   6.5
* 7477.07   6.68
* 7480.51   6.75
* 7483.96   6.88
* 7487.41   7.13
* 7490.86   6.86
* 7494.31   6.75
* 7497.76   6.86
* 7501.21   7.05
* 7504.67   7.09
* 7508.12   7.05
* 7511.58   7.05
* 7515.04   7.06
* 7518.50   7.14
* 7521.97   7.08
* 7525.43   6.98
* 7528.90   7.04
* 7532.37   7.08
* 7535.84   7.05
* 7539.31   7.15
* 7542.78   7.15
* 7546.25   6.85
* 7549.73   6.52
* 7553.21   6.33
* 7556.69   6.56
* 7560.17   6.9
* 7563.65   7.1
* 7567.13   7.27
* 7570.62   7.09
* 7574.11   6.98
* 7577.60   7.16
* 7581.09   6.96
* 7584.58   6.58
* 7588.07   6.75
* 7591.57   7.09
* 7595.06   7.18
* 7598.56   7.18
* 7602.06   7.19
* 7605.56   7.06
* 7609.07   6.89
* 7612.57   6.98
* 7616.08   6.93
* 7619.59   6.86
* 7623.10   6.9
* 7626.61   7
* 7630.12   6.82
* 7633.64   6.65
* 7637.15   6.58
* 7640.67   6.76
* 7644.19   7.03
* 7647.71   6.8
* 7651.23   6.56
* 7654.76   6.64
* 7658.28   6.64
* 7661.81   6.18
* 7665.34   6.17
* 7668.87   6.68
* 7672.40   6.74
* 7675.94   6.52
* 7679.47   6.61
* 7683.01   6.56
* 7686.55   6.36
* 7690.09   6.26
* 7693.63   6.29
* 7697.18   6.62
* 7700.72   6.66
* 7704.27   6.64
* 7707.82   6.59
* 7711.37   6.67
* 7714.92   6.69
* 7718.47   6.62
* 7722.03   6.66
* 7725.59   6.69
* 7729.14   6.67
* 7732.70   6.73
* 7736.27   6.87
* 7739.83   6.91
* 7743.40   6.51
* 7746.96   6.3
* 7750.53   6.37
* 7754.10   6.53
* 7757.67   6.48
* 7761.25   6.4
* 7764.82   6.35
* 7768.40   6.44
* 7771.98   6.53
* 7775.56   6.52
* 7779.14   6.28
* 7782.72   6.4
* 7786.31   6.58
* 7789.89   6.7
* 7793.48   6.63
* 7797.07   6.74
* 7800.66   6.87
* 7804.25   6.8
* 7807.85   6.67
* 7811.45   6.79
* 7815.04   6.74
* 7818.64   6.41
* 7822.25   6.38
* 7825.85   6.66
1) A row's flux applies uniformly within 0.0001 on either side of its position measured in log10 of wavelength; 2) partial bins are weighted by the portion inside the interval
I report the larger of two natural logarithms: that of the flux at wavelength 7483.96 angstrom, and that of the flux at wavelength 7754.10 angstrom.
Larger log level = 1.929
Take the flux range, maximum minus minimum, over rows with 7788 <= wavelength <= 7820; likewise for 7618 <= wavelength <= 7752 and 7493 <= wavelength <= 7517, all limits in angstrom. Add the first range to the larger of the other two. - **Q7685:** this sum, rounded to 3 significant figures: 1.32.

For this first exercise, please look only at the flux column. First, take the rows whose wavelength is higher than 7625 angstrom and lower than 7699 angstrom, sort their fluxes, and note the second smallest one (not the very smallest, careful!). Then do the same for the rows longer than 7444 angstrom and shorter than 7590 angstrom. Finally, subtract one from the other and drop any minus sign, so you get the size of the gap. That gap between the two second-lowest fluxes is 0.32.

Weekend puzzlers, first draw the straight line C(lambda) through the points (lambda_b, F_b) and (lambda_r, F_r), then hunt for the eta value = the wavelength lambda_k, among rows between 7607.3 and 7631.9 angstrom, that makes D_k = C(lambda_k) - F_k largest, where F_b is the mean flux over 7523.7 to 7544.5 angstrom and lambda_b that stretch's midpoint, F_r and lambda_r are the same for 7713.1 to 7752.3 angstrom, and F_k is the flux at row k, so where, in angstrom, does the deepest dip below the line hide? 7630.12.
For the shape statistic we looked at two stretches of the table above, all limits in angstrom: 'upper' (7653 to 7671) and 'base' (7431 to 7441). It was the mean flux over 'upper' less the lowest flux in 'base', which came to 0.7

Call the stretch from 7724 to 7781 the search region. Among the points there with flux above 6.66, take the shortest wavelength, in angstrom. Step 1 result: 7725.59 angstrom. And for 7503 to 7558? 7504.67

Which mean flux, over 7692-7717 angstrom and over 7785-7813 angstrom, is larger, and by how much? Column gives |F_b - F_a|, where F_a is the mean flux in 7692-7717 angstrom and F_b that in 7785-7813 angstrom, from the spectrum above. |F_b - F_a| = 0.13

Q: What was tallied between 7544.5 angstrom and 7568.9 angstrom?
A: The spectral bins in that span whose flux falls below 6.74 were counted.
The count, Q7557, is 3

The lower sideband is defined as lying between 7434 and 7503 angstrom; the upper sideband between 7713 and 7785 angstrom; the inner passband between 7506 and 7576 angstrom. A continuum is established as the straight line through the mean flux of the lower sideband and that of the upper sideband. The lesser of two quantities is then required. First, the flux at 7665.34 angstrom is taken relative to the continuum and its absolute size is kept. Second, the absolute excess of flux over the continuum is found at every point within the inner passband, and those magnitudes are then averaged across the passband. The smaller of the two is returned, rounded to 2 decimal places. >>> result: 0.24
